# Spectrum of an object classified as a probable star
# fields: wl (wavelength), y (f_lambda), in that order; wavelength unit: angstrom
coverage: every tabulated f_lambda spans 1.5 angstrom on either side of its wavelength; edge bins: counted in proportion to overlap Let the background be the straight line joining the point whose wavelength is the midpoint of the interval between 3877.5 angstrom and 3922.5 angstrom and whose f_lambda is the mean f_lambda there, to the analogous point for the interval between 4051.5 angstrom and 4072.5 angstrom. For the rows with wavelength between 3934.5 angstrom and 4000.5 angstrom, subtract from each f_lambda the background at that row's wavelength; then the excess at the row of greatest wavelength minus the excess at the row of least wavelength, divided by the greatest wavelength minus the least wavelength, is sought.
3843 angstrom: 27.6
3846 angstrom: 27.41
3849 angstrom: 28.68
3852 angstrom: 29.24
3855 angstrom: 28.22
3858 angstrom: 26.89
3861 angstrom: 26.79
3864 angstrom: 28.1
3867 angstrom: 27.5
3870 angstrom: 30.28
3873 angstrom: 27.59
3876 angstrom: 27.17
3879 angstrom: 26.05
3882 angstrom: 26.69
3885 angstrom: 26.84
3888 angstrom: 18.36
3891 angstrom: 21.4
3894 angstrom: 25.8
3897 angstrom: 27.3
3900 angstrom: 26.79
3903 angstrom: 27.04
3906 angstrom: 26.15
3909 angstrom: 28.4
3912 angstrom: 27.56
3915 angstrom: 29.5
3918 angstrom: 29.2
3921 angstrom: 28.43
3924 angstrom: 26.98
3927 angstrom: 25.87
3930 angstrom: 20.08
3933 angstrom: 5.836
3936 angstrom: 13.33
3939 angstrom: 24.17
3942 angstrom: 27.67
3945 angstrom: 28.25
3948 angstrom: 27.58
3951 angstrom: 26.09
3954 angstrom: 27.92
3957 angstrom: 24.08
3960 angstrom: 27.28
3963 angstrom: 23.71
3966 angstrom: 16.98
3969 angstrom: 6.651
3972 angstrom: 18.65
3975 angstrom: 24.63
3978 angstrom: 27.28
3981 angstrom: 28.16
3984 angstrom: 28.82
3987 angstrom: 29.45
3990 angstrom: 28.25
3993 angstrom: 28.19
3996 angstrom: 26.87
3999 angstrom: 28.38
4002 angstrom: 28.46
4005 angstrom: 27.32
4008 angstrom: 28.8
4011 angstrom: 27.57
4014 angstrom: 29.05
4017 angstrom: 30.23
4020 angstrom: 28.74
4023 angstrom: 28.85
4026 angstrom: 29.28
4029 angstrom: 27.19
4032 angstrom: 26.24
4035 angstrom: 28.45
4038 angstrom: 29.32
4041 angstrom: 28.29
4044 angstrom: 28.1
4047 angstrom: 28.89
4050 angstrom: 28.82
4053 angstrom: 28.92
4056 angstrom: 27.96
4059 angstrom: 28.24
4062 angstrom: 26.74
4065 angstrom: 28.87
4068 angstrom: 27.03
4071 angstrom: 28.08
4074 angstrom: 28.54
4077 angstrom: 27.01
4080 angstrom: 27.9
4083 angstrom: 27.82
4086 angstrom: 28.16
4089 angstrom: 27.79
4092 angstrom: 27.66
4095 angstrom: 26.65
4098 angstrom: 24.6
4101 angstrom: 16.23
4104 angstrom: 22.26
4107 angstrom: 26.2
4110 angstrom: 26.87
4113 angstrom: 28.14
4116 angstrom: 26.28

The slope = 0.23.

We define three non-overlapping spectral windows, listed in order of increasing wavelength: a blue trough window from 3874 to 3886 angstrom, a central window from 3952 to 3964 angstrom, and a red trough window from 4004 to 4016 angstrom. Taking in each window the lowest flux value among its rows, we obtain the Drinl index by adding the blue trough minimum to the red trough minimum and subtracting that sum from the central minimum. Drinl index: -30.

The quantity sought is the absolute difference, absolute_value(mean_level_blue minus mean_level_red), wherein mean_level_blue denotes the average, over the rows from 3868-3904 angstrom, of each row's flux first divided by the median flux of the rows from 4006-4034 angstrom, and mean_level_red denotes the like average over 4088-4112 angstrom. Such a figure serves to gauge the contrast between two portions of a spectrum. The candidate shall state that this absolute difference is 0.040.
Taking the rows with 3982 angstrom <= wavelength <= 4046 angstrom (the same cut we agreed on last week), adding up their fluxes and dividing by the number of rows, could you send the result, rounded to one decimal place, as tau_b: 28.4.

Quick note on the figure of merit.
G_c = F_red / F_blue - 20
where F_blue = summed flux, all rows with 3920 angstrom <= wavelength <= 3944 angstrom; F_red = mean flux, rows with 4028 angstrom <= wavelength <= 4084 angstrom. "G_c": -19.8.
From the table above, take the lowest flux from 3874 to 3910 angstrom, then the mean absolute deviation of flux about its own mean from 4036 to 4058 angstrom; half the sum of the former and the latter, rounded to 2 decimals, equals 9.39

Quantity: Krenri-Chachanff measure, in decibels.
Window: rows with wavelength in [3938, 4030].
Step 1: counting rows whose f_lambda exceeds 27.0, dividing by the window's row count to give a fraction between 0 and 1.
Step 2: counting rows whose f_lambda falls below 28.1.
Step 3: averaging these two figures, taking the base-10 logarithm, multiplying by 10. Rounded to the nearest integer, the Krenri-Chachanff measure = 9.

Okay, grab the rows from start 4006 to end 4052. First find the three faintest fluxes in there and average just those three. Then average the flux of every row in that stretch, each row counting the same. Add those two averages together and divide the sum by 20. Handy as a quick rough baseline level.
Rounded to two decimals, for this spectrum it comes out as 2.78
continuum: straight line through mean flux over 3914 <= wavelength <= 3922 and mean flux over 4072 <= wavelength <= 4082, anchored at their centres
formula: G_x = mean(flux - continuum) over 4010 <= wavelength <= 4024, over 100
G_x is 0.006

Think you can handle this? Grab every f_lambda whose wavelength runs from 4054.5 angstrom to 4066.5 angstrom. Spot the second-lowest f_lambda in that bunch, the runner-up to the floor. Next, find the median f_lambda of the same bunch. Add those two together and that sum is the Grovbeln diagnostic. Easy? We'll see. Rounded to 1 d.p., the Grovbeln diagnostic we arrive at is 56.1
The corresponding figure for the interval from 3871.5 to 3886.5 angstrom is 53.5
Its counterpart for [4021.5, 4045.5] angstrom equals 55.6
